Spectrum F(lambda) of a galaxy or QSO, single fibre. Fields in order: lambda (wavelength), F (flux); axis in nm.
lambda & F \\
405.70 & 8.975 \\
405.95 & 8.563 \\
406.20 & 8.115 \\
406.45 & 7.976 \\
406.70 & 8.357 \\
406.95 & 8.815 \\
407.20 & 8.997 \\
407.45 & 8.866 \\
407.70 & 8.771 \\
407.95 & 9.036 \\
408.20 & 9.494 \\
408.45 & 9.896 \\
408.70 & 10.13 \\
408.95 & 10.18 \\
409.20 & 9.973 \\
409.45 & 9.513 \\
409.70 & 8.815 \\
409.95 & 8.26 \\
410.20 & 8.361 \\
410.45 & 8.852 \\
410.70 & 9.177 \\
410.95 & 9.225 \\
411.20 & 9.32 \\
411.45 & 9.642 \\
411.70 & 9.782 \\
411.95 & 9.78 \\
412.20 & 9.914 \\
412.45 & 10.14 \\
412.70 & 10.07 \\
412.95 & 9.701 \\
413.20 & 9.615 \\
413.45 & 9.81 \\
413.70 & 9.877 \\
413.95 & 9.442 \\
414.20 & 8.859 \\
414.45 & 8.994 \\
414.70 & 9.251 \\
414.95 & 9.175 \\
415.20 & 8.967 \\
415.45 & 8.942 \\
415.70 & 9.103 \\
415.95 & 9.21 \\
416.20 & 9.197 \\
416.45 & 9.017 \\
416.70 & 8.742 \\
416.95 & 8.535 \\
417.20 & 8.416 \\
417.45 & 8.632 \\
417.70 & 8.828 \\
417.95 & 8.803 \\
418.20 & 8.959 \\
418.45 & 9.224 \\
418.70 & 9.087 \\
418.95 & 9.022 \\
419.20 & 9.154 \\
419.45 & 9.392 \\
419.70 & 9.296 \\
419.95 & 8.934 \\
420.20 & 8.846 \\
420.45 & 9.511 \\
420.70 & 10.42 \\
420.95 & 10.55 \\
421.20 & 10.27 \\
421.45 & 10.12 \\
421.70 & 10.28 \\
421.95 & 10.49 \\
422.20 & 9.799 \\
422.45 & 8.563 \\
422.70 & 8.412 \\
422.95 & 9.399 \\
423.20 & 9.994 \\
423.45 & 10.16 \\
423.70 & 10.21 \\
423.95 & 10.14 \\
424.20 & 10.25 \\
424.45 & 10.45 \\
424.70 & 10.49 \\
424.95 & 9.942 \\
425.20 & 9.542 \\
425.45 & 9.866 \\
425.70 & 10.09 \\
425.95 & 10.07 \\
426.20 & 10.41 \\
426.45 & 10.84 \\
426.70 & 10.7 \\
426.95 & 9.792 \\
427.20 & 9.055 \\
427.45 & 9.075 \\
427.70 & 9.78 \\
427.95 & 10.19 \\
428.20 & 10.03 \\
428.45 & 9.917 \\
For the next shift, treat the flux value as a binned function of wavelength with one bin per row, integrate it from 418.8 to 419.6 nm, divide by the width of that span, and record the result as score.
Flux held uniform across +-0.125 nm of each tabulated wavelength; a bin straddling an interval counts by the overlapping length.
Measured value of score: 9.19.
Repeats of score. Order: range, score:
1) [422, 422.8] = 9.09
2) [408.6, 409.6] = 9.92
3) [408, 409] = 9.84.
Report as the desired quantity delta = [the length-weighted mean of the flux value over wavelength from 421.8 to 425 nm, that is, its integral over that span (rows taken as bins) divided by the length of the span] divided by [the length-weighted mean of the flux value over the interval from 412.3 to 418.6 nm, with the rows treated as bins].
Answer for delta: 1.07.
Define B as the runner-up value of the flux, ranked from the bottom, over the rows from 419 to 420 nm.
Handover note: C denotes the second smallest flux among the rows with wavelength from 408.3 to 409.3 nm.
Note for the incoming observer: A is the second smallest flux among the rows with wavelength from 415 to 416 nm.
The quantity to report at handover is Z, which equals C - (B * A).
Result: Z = -72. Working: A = 8.967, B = 9.154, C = 9.973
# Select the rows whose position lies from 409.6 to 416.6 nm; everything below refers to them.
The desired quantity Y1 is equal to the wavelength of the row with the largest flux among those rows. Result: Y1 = 412.45 nm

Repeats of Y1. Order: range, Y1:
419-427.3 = 426.45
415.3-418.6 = 418.45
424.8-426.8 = 426.45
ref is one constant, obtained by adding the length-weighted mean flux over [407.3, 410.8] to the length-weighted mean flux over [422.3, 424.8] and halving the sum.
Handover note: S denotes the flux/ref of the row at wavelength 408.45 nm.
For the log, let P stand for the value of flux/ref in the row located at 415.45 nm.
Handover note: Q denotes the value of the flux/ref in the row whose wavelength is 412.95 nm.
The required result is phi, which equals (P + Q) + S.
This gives 3.00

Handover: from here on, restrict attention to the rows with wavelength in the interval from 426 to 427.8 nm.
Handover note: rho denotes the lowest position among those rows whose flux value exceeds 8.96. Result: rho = 426.20 nm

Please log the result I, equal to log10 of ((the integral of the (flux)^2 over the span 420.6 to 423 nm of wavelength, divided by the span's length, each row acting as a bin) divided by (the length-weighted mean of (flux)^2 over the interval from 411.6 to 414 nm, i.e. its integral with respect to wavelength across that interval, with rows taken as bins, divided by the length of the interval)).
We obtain 0.004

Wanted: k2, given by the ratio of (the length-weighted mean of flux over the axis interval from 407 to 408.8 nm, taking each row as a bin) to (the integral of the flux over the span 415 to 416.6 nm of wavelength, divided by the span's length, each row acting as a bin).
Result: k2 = 1.02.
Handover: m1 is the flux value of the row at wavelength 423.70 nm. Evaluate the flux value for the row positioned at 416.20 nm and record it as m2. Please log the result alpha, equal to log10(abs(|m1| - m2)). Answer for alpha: 0.01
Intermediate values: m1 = 10.21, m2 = 9.197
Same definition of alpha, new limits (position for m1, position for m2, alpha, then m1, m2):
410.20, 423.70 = 0.27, 8.361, 10.21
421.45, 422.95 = -0.14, 10.12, 9.399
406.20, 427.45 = -0.02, 8.115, 9.075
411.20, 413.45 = -0.31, 9.32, 9.81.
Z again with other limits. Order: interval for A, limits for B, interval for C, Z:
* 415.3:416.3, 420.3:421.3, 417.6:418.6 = -85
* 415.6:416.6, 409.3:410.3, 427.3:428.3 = -66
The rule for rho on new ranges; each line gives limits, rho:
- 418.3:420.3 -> 418.45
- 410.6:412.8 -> 410.70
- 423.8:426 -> 423.95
